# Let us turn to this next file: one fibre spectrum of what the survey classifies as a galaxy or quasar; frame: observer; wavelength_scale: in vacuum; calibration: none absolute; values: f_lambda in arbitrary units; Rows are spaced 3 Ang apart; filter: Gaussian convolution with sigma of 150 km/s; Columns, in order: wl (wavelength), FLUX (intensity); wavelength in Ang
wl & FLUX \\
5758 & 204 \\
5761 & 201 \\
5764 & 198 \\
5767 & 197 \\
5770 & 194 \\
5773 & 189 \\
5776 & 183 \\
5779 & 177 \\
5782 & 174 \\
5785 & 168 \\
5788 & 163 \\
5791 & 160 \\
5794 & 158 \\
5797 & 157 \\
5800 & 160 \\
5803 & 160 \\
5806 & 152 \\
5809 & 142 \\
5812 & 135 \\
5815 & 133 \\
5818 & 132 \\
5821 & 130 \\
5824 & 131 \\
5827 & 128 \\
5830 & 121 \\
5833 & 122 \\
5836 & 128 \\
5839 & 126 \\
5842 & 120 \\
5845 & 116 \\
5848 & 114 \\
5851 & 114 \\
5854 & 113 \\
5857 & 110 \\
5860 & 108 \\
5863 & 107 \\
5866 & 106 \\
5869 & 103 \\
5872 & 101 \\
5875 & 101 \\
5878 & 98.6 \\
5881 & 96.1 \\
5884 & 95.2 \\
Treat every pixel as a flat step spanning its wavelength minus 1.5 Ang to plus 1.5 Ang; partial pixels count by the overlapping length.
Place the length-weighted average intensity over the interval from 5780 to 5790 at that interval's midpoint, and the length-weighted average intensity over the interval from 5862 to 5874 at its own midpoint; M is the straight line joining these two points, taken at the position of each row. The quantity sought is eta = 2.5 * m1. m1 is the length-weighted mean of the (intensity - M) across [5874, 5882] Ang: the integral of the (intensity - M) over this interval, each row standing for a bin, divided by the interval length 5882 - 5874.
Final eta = 6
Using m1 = 2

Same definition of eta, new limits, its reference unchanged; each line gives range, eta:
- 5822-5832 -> -23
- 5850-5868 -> -4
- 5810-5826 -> -26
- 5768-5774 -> 32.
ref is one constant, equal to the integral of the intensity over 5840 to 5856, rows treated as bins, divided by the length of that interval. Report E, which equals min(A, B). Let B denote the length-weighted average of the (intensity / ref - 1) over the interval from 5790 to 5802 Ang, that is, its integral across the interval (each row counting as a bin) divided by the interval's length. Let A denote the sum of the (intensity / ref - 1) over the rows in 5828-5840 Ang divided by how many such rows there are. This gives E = 0.08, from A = 0.1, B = 0.37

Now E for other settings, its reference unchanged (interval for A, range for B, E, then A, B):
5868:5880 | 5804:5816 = -0.13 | -0.1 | 0.23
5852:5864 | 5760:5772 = -0.05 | -0.1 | 0.70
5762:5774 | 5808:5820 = 0.17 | 0.7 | 0.17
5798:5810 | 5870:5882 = -0.14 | 0.3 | -0.14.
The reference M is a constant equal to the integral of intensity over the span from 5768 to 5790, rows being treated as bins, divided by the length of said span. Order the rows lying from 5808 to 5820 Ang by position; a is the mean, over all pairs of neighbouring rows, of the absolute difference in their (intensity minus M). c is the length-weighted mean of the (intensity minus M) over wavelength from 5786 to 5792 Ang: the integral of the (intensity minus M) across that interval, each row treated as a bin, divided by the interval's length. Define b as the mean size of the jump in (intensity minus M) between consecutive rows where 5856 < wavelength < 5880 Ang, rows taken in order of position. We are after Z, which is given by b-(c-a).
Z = 21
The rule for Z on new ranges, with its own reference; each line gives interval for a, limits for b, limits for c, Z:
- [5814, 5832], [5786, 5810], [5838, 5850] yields 66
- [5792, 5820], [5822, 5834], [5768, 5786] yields 4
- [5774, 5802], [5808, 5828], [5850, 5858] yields 72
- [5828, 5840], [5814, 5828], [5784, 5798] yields 22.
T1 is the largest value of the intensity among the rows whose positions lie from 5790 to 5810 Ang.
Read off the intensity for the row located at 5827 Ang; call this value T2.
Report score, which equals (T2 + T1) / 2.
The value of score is 144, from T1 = 160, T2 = 128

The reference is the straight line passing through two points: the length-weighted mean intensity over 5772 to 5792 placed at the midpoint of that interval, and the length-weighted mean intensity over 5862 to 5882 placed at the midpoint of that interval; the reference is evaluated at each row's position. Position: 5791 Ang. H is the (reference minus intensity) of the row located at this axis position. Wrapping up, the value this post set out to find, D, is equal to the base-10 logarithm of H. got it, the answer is 0.8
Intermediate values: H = 6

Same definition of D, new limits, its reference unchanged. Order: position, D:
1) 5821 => 1.1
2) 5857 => 0.6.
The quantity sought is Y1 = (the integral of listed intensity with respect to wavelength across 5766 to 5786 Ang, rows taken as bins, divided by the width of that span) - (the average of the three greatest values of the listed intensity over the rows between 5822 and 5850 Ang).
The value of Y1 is 54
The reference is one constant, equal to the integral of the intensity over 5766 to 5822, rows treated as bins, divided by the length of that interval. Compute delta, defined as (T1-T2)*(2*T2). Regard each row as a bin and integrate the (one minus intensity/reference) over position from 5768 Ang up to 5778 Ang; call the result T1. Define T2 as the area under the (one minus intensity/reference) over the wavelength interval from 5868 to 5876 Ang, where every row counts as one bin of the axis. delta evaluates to -27.5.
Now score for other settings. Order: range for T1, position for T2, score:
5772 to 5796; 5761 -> 195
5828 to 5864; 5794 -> 143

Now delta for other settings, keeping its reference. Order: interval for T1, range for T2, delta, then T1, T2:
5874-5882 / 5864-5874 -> -3.4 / 3.1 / 3.6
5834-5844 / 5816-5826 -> 1.6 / 2.3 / 1.9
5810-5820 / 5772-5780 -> -6.0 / 1.7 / -1.1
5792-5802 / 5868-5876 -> -16.5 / 0.2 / 3.0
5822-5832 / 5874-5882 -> -6.0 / 2.1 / 3.1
